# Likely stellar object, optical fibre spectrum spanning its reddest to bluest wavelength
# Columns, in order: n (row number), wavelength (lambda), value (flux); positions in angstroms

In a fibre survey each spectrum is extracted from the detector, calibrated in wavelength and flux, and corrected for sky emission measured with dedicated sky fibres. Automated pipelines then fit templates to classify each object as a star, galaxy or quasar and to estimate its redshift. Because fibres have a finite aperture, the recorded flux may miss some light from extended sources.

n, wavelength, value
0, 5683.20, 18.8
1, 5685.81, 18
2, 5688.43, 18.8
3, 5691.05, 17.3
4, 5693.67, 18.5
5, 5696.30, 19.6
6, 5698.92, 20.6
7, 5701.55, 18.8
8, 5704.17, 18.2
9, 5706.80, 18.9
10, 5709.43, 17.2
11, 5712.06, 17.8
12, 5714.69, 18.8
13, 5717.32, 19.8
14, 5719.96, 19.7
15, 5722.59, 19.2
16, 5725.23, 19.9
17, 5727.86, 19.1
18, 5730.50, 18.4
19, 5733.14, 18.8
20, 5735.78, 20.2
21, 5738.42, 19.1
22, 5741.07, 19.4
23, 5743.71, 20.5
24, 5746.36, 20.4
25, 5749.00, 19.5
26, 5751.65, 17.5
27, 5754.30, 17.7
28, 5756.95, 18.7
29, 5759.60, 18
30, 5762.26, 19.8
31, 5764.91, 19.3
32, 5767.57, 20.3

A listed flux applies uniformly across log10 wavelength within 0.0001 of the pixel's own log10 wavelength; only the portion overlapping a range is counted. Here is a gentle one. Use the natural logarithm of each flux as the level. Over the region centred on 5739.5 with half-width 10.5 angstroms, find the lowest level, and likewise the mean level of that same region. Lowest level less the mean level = -0.059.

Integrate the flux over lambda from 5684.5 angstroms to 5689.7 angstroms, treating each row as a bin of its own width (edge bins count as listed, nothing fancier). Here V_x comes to 96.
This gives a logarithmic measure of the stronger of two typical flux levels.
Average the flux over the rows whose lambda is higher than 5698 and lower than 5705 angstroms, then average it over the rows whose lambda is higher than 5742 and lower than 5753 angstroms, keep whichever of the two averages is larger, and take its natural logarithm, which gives 2.97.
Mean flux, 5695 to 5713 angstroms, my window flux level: 18.7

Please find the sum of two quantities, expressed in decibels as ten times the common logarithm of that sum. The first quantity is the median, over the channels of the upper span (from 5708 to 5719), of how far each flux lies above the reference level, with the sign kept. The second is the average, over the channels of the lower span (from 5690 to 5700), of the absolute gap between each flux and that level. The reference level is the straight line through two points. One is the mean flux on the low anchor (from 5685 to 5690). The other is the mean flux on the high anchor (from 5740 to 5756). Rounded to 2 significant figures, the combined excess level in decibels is -1.9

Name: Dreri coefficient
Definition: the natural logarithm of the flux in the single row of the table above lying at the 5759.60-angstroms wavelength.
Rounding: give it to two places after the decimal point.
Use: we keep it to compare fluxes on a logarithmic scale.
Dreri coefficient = 2.89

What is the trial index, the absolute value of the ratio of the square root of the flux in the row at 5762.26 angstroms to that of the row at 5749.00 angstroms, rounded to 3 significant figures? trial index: 1.01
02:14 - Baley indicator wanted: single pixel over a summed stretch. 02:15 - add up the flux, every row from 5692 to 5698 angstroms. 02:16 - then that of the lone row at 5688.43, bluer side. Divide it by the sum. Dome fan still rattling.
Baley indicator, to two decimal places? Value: 0.49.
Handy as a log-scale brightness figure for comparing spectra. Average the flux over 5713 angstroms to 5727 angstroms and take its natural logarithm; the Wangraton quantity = 2.97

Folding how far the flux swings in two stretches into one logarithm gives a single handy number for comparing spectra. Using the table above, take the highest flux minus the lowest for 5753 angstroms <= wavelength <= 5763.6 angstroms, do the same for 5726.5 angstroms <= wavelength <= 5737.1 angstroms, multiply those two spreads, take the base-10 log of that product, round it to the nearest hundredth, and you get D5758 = 0.58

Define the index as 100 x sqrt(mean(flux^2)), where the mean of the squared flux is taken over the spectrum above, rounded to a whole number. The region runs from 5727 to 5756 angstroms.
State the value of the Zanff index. 1917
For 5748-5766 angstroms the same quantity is 1866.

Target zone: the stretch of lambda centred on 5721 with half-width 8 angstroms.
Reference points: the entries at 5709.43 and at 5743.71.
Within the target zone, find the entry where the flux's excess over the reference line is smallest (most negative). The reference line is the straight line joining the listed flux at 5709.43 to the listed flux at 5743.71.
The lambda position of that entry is 5727.86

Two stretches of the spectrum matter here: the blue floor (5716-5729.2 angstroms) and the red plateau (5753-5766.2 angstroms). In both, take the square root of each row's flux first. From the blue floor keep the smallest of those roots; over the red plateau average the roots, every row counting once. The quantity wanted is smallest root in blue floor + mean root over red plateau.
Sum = 8.69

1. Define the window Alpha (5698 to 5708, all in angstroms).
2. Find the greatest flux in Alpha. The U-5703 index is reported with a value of 20.6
